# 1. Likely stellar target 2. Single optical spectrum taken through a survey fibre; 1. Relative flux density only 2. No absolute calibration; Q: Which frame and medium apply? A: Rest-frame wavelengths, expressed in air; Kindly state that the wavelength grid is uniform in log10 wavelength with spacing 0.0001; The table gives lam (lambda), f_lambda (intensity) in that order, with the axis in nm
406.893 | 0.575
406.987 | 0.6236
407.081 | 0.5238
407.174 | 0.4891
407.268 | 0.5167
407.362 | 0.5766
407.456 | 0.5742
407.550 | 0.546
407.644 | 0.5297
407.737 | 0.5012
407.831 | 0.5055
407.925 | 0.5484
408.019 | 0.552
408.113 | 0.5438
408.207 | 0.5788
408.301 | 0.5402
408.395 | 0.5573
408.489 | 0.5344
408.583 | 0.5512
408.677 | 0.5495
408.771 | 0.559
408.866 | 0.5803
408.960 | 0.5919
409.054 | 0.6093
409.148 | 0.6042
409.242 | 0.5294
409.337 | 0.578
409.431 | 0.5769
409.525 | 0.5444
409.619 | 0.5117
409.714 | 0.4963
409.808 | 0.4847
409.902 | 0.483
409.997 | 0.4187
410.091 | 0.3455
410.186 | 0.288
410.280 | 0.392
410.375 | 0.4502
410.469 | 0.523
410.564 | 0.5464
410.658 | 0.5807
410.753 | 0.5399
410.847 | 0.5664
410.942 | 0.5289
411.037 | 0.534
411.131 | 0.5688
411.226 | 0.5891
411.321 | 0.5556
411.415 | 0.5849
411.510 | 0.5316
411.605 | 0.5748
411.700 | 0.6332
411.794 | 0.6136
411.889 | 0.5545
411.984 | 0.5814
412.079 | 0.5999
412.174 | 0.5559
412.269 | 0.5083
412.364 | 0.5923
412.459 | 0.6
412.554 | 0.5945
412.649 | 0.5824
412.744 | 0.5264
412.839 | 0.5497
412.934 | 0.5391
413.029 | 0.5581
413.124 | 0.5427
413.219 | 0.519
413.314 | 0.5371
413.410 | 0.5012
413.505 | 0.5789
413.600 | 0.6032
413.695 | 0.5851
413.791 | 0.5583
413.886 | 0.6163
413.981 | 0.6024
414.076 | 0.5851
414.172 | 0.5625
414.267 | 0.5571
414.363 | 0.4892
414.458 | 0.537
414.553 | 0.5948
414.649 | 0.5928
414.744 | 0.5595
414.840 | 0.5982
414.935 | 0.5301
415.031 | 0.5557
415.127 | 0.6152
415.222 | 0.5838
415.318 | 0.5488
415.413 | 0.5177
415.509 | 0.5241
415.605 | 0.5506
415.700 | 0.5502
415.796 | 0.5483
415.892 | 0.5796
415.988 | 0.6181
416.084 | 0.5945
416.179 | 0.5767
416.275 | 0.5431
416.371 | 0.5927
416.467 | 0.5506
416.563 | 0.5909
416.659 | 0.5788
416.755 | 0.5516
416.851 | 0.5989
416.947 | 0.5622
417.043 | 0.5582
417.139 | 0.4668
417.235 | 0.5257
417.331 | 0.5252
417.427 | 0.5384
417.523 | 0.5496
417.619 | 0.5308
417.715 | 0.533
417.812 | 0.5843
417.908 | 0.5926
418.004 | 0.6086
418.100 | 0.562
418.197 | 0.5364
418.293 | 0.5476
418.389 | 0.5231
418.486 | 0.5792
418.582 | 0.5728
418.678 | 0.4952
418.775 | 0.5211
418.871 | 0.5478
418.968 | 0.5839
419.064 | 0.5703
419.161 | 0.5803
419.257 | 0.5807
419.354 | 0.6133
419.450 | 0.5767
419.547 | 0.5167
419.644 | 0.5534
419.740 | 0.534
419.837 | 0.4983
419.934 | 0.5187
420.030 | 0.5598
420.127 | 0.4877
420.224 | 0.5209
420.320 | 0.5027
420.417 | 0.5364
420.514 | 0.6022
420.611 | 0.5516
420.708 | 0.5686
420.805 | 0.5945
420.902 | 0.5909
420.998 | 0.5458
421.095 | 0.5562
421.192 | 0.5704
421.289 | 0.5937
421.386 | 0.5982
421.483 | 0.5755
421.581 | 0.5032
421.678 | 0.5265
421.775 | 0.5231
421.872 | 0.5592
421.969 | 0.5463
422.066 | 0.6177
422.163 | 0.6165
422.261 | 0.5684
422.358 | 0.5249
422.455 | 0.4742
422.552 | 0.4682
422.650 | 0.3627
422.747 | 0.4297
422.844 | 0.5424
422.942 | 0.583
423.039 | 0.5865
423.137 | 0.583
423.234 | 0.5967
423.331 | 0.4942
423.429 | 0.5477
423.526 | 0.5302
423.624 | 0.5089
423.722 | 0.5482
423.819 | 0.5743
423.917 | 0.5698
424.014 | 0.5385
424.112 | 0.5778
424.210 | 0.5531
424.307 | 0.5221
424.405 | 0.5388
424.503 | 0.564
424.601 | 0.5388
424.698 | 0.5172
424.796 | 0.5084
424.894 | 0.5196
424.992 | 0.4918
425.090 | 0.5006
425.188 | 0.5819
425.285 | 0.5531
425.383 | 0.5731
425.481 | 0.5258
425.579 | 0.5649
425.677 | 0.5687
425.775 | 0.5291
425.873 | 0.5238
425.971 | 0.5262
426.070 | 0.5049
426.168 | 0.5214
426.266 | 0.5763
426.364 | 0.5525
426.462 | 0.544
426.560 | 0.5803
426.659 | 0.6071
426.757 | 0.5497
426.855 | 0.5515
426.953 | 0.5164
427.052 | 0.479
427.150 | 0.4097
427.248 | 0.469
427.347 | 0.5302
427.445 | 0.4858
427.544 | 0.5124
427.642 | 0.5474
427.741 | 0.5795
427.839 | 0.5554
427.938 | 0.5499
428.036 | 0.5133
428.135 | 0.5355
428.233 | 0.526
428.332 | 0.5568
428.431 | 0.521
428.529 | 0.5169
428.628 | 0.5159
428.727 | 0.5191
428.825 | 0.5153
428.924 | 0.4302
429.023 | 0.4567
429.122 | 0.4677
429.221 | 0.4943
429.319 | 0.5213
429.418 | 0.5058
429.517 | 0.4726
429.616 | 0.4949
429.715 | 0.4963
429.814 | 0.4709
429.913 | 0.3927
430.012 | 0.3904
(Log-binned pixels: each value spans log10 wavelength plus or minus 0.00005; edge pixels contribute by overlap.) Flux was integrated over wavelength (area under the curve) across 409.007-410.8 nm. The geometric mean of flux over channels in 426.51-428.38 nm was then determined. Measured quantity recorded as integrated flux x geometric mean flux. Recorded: 0.47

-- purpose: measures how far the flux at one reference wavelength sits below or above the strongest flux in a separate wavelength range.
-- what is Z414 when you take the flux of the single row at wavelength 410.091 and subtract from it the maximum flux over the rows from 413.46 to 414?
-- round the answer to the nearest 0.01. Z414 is -0.27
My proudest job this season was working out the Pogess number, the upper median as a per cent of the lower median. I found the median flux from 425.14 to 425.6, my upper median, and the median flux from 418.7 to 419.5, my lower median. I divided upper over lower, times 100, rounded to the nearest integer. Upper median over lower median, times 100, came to 98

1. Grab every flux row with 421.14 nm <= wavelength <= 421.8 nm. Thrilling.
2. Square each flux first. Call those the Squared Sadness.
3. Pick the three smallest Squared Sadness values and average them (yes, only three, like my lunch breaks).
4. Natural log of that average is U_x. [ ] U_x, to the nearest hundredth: -1.32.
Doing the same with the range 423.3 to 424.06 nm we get -1.34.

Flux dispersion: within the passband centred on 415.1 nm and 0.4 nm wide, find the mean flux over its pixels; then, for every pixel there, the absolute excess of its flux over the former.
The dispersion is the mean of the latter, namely 0.0283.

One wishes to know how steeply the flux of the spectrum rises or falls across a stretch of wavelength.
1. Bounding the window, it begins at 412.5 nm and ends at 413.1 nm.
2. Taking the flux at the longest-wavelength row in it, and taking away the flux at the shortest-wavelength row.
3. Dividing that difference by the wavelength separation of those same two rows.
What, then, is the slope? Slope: -0.08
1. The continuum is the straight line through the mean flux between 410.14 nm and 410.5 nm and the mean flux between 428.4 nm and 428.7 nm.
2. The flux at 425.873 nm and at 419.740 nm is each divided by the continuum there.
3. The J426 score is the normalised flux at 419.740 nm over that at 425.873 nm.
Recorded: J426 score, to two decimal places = 1.10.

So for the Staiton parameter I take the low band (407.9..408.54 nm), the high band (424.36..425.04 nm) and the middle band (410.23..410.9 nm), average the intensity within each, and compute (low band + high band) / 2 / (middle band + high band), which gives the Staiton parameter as 0.52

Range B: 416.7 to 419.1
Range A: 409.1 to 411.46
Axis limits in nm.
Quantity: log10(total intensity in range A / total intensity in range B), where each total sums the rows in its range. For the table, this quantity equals -0.031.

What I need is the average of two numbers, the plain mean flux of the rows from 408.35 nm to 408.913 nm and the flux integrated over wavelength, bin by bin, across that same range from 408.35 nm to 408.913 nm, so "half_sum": 0.434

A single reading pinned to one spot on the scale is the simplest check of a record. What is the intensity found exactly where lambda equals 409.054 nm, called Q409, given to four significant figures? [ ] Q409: 0.6093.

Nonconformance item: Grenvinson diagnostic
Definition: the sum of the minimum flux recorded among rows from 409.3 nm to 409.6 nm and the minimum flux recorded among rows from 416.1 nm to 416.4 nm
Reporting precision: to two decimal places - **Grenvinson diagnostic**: 1.09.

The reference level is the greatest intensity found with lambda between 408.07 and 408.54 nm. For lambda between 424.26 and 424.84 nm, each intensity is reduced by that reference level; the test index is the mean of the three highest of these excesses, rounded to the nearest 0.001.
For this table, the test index -0.032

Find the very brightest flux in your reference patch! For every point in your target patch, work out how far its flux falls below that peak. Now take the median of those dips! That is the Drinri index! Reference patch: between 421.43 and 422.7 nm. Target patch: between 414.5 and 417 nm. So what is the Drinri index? 0.048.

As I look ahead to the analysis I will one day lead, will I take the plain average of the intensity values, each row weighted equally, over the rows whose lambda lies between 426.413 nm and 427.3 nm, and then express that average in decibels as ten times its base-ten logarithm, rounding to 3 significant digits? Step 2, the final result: -2.82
